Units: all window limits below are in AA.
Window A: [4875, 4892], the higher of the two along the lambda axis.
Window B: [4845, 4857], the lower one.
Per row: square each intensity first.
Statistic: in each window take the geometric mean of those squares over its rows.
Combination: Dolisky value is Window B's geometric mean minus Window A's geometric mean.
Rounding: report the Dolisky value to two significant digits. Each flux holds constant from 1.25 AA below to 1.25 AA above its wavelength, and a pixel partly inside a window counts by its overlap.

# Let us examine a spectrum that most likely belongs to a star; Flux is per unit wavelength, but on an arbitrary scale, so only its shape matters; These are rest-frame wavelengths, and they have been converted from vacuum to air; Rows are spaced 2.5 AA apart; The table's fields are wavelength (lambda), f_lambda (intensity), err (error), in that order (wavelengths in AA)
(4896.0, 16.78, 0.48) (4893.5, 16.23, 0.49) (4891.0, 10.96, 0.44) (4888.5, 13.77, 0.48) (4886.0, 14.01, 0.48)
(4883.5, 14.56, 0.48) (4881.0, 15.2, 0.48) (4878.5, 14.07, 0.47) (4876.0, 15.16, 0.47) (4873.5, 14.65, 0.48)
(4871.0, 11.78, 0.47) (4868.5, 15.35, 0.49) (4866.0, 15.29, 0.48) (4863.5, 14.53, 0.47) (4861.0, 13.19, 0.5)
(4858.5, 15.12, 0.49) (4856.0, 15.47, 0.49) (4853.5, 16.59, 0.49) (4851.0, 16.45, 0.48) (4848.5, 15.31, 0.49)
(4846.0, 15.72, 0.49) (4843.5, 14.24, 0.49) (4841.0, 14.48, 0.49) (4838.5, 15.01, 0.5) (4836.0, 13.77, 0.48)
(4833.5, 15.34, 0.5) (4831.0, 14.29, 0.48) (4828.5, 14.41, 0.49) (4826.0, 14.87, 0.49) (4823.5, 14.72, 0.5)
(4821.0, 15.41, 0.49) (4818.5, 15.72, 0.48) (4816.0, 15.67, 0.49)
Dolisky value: 60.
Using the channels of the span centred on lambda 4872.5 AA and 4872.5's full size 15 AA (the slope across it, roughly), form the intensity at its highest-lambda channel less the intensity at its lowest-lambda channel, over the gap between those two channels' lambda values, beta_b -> -0.098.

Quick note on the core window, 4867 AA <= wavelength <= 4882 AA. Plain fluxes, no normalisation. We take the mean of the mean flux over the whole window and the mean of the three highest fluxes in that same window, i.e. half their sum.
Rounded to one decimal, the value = 14.8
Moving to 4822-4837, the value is 14.8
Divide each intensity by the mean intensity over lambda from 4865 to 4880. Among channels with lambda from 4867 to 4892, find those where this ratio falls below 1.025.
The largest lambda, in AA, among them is 4891.0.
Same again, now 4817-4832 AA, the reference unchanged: 4831.0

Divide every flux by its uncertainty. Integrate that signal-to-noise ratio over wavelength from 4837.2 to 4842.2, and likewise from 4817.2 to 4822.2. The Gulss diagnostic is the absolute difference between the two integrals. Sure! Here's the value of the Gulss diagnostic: 12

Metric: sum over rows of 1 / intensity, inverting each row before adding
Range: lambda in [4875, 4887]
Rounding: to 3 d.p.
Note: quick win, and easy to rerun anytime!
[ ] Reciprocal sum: 0.343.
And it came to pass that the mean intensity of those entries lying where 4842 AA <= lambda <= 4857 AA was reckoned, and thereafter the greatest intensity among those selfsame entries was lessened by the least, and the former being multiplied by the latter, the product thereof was 37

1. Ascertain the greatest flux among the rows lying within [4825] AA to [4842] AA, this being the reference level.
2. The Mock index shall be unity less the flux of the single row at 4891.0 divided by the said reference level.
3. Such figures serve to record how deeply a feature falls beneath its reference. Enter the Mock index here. 0.29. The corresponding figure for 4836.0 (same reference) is 0.10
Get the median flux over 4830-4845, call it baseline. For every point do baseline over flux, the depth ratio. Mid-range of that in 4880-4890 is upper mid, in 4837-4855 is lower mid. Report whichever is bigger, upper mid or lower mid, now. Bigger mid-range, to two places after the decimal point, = 1.00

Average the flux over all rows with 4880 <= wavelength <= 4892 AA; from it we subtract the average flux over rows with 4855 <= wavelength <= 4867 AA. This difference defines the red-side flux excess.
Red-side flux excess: -1.0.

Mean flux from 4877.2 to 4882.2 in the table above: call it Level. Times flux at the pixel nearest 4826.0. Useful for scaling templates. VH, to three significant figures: 218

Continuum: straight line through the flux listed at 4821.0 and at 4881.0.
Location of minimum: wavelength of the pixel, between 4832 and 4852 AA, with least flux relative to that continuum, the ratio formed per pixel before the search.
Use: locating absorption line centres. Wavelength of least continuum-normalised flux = 4836.0 AA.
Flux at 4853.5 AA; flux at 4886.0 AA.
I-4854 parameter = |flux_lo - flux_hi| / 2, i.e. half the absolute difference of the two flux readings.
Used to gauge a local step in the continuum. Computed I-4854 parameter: 1.3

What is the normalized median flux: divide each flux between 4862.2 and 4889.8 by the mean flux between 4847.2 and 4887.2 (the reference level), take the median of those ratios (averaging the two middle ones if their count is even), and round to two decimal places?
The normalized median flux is 0.98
